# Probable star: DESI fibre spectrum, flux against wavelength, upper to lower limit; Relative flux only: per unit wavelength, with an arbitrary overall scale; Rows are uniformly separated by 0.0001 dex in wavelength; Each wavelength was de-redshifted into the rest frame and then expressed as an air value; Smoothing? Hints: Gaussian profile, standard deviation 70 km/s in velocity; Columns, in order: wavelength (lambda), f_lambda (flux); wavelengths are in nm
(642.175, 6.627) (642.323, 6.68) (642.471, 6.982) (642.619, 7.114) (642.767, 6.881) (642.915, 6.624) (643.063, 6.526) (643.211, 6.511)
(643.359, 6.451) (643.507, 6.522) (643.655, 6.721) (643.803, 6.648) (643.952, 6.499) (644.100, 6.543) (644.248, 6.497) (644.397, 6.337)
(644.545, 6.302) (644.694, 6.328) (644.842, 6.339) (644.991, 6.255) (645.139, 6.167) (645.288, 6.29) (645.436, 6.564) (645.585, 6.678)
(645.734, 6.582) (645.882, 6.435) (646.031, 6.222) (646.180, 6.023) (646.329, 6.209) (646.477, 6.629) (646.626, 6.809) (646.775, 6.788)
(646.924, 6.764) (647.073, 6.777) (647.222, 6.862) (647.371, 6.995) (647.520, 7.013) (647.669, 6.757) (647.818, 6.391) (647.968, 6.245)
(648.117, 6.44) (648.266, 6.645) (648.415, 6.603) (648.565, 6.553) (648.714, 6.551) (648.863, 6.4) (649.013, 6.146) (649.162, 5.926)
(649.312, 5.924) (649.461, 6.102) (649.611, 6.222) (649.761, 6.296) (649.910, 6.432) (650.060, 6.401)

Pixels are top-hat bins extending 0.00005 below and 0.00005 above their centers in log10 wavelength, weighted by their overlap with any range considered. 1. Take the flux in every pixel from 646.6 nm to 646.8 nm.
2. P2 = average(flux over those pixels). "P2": 6.80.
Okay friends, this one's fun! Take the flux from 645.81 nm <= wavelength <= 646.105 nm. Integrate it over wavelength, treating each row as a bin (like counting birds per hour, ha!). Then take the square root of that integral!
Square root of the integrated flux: 1.37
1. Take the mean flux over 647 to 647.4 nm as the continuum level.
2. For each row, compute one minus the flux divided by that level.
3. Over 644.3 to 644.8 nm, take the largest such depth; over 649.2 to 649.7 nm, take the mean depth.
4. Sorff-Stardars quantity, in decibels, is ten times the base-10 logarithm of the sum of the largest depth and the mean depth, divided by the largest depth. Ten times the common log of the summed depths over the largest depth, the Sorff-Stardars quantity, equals 3.8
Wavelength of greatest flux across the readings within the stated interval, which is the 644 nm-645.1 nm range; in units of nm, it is 644.100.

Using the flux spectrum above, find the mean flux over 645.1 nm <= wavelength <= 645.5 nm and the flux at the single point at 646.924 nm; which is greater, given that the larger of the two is 6.76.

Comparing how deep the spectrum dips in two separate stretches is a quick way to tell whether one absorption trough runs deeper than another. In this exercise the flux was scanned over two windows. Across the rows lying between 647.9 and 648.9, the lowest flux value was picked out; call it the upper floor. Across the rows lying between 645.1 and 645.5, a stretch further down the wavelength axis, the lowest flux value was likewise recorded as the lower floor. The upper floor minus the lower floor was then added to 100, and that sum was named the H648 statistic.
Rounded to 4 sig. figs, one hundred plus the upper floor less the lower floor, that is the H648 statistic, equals 100.1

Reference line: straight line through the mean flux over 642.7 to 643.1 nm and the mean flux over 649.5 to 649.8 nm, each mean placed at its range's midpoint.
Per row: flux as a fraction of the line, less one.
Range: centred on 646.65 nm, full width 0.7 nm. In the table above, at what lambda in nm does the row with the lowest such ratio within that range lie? 646.329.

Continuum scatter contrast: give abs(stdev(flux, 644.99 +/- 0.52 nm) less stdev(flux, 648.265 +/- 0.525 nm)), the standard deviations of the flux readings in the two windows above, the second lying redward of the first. 0.02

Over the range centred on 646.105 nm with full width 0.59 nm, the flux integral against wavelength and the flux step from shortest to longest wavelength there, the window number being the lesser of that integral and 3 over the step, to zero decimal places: -13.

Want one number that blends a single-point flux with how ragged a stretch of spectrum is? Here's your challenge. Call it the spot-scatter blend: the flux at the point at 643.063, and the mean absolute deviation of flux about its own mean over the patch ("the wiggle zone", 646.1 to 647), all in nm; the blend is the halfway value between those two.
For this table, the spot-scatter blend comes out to 3.40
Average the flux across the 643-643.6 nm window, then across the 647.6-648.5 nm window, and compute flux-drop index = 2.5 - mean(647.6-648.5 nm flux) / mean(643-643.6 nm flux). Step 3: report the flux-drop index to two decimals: 1.50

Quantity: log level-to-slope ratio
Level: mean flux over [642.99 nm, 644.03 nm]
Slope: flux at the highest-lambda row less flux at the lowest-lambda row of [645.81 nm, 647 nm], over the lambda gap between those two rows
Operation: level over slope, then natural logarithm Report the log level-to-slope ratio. 3.03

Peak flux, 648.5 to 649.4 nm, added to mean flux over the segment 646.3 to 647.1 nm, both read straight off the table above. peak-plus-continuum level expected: 13.2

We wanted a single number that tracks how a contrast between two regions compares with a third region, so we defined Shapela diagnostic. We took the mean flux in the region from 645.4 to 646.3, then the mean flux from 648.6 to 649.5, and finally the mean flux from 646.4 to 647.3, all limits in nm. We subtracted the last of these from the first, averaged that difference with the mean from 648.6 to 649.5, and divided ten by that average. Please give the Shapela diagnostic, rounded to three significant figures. 3.44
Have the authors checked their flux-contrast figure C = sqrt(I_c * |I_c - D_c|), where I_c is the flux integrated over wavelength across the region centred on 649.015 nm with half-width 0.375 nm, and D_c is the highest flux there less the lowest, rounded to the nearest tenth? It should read 4.3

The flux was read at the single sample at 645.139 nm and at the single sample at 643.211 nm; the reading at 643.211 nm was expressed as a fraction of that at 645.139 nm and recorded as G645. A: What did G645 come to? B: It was 1.056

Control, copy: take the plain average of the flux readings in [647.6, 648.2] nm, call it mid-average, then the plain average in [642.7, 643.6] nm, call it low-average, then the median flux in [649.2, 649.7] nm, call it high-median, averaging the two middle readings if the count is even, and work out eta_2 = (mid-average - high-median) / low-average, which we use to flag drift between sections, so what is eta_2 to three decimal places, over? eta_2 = 0.054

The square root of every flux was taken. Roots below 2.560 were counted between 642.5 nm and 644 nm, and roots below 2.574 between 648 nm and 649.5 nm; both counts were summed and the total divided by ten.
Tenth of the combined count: 1.40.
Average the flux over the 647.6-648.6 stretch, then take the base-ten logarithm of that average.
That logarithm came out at 0.814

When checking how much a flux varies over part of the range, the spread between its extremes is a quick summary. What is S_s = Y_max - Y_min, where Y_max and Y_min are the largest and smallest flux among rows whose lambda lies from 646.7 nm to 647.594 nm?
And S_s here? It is 0.249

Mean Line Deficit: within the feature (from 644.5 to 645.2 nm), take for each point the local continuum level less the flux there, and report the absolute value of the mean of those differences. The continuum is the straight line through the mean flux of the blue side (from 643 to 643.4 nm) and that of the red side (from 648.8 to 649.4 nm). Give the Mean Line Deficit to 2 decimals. 0.11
